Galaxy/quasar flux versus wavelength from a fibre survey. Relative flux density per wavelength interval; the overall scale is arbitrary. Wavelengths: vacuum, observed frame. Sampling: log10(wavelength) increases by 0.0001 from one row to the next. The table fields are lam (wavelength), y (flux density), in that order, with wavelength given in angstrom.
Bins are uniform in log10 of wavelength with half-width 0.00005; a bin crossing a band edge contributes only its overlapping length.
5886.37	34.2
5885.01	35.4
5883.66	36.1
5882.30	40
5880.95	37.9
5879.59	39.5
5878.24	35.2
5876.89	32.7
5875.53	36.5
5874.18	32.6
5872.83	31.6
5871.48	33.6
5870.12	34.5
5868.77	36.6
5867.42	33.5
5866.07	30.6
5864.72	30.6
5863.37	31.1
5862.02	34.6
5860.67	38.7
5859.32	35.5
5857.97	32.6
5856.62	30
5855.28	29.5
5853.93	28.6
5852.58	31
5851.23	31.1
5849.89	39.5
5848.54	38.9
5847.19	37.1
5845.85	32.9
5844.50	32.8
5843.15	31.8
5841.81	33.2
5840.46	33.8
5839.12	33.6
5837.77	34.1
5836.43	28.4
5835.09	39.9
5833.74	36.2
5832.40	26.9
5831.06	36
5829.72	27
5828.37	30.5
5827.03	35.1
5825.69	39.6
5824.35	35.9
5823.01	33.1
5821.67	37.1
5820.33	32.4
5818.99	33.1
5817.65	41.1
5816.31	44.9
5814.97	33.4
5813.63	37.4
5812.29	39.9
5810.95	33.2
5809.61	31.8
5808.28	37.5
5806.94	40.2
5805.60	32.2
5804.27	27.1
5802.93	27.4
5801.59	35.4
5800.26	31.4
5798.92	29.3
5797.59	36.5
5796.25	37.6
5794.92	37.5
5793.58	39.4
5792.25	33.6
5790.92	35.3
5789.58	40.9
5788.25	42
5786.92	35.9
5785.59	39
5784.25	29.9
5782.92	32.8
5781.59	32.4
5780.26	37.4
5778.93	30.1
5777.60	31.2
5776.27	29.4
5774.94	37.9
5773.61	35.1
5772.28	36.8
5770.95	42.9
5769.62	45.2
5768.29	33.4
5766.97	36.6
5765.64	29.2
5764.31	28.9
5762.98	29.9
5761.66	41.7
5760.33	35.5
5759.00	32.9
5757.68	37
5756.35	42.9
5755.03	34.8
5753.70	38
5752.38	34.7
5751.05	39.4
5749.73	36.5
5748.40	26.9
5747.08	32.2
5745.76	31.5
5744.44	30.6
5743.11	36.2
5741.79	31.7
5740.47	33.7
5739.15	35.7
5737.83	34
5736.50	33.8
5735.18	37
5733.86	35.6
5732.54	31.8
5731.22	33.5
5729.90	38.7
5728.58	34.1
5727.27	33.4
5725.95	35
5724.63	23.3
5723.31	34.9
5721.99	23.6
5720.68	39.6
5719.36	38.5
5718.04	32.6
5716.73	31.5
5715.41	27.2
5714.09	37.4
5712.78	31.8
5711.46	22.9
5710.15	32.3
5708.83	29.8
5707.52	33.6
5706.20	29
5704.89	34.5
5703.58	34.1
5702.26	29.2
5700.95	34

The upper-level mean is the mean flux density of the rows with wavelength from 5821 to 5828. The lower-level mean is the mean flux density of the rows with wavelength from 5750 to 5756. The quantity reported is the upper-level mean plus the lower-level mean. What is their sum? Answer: 73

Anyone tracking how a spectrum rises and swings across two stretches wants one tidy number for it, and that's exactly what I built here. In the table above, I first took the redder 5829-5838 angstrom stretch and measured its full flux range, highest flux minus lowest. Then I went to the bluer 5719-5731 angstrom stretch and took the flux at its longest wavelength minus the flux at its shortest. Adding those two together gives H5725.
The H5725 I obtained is 13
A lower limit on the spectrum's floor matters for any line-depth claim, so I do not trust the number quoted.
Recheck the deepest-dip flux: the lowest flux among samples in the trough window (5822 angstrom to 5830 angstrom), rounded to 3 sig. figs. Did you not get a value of 27.0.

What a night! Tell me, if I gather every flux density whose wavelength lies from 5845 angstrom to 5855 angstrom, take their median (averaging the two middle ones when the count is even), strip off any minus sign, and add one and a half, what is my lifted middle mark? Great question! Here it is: 34.4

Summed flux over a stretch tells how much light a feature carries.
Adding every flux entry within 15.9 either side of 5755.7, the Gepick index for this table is 842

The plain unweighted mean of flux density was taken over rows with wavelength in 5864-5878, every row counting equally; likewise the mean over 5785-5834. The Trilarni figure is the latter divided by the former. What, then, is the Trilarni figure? 1.06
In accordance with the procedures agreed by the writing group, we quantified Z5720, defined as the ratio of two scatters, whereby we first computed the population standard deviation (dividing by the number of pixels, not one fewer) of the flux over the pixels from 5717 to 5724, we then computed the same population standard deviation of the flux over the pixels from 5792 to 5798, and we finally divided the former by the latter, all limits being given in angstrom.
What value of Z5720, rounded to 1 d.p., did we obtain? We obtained 3.0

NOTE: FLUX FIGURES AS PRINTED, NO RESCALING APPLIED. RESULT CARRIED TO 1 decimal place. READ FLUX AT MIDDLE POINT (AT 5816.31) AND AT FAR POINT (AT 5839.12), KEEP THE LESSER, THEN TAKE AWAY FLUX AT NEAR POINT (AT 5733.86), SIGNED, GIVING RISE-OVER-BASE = -2.0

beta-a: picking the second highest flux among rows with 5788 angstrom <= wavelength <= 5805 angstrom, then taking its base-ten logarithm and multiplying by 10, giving 16.1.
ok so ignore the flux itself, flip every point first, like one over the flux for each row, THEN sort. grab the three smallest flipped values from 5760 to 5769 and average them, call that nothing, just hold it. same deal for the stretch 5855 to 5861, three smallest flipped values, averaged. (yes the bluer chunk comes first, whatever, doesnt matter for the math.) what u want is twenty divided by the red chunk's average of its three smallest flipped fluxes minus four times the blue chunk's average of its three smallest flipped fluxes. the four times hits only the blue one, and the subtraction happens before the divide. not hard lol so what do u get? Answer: -257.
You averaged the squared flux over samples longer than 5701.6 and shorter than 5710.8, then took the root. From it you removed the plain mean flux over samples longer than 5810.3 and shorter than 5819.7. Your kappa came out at -5.7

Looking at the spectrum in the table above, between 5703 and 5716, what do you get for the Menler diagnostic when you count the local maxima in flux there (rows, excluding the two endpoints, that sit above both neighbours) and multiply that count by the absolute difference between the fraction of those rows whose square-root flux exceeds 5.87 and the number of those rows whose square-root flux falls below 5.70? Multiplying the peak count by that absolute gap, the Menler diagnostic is 23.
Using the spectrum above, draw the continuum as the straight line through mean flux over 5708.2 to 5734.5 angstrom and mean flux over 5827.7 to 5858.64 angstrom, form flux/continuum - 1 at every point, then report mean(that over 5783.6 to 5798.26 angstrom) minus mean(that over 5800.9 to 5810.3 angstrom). 0.12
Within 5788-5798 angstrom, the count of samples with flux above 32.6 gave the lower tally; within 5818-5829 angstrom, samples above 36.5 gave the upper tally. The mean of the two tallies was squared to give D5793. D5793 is 25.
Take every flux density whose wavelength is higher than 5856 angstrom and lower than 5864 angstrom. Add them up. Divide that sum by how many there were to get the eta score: 33.8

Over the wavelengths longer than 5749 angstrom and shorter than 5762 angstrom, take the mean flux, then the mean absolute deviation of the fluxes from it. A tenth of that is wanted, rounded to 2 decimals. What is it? 0.25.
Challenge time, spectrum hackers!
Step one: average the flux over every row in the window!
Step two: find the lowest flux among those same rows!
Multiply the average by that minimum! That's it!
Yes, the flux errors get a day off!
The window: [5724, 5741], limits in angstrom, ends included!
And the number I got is 788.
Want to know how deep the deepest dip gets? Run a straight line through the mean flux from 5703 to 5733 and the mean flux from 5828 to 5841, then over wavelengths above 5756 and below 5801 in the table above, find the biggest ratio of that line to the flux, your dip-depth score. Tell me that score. 1.12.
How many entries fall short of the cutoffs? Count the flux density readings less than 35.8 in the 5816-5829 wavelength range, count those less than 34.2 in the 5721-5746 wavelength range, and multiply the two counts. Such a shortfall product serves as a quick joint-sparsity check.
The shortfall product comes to 60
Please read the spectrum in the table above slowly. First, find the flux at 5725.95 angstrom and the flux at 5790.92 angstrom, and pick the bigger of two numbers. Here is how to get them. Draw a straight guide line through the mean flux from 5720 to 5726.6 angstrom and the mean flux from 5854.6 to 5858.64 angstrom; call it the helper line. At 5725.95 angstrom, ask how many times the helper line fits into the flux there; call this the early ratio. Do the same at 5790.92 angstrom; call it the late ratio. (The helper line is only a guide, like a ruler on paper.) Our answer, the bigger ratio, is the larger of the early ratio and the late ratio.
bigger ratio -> 1.14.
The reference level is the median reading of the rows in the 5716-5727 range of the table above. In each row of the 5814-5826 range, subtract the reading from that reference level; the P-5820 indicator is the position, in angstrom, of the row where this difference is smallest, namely 5816.31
